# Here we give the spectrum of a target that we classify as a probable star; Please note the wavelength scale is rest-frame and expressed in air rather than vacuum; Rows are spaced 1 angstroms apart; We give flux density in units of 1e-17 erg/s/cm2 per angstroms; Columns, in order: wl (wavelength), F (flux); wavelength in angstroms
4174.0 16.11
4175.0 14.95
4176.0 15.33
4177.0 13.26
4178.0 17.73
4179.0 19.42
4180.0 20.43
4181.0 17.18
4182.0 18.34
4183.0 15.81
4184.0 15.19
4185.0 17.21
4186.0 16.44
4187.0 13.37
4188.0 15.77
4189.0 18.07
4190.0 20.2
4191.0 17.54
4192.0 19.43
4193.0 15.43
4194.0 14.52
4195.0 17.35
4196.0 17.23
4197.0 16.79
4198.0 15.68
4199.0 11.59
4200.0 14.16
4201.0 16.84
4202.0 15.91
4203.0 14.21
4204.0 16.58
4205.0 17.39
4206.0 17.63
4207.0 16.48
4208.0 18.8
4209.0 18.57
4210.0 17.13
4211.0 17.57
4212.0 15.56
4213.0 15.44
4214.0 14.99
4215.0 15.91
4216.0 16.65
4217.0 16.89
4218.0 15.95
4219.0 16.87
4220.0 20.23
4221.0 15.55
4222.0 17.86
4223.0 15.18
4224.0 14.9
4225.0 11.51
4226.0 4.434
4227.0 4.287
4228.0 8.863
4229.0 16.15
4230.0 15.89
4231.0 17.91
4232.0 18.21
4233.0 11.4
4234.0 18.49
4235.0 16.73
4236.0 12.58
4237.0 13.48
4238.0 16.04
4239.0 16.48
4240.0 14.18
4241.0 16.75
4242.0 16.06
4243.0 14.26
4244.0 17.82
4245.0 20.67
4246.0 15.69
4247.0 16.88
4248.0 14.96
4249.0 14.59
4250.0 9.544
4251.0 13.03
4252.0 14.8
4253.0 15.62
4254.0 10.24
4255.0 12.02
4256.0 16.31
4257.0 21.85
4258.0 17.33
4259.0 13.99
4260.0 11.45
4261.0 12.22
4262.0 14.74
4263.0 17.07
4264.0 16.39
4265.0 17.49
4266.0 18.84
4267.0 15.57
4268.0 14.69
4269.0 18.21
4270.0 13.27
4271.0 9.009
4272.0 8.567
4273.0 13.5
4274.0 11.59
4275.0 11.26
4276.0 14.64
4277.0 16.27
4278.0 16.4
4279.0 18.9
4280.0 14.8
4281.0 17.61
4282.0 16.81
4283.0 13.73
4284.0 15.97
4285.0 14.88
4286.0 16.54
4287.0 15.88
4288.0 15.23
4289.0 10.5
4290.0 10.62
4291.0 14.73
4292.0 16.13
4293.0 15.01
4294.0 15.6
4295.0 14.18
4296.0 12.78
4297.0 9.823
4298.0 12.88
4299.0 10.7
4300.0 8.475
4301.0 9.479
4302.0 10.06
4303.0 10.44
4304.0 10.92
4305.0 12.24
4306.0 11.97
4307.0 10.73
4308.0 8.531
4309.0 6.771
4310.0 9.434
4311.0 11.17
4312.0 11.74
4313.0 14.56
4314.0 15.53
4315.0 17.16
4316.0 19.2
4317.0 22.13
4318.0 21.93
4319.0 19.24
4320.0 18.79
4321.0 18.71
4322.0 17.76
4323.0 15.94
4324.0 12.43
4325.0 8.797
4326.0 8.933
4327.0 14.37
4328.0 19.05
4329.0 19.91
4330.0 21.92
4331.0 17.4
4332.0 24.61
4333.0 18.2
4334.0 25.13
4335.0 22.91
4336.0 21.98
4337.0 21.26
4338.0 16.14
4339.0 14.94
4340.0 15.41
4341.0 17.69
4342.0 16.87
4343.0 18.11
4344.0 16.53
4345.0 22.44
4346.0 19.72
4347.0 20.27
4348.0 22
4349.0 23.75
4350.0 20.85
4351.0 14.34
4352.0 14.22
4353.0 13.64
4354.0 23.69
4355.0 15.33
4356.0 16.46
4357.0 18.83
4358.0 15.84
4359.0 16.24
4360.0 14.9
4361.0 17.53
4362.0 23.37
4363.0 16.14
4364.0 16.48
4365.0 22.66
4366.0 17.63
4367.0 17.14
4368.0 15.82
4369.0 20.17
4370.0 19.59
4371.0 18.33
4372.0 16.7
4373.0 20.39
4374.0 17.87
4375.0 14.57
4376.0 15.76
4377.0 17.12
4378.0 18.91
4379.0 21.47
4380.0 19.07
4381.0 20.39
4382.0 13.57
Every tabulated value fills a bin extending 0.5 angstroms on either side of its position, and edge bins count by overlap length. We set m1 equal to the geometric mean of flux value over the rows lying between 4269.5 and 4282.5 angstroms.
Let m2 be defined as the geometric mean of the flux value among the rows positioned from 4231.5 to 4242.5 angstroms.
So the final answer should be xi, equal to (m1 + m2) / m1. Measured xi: 2.12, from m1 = 13.7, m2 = 15.3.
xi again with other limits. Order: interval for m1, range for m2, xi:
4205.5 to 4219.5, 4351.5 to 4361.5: 1.99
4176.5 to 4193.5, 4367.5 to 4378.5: 2.04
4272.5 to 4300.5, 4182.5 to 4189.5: 2.15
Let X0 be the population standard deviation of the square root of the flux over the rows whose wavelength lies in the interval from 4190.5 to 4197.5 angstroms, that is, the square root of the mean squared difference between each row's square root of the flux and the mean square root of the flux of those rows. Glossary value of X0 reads 0.18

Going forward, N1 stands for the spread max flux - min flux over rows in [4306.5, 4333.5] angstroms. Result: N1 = 17.8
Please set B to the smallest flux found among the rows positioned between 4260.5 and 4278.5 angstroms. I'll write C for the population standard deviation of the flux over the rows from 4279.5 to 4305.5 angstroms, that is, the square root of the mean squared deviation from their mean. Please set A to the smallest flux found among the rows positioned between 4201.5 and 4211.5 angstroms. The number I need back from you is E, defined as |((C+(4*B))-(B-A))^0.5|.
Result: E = 6.5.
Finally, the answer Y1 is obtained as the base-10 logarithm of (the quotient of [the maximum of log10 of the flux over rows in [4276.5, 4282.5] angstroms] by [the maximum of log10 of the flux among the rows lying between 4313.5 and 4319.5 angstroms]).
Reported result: -0.02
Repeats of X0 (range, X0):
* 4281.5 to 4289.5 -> 0.26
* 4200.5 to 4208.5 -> 0.16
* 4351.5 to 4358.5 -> 0.37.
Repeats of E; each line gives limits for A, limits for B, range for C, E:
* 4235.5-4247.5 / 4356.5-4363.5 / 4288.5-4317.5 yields 7.8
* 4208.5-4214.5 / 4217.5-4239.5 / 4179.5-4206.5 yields 5.5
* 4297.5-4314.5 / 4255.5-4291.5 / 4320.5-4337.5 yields 6.1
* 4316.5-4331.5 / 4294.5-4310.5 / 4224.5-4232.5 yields 5.9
